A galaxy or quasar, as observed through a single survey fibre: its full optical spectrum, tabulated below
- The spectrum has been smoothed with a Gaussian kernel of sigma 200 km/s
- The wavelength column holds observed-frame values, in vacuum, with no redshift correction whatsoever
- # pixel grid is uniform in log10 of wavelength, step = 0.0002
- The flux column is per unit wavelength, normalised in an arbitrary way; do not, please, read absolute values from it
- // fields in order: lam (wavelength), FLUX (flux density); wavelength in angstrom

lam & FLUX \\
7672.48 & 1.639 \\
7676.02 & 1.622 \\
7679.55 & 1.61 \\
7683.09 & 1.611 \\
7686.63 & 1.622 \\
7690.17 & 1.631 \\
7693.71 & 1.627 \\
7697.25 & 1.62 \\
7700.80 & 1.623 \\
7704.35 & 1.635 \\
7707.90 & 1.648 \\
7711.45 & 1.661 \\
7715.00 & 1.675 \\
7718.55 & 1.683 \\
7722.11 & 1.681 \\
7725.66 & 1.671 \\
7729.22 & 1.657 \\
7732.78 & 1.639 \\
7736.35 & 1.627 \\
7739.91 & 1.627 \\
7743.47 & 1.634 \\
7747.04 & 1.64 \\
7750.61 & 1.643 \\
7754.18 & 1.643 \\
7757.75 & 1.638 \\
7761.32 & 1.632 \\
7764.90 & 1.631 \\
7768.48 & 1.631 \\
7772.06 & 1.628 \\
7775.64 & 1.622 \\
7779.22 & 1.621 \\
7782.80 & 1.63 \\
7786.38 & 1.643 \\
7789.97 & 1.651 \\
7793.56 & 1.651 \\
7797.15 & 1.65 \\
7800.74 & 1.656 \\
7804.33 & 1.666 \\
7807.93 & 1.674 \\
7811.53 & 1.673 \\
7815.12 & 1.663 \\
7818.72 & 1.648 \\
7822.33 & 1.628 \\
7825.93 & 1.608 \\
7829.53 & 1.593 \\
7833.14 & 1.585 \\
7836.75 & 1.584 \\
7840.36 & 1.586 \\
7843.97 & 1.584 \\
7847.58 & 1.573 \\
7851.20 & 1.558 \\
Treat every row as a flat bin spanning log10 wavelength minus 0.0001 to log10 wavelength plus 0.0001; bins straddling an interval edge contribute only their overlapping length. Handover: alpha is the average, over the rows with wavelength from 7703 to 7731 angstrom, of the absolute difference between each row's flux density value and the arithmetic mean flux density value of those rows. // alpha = 0.0136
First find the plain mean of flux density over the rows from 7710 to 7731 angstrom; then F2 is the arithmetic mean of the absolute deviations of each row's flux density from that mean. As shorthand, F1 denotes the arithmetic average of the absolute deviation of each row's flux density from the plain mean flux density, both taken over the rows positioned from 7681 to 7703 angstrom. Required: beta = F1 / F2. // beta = 0.6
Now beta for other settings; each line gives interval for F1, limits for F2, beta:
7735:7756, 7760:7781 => 1.6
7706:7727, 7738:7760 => 2.2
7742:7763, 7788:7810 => 0.5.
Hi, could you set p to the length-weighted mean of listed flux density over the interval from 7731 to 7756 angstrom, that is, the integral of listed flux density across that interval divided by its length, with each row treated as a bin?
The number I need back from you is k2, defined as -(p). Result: -1.64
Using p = 1.64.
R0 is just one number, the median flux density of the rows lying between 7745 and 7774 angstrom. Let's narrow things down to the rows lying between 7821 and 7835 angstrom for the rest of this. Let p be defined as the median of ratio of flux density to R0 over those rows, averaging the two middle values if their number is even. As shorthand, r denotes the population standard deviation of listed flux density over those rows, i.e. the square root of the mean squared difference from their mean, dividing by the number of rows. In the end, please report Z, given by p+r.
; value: 1.00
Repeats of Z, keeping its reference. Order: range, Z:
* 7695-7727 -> 1.04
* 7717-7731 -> 1.04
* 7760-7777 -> 1.00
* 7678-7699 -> 1.00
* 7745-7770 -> 1.01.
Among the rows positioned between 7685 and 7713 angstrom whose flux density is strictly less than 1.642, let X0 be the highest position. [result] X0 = 7704.35 angstrom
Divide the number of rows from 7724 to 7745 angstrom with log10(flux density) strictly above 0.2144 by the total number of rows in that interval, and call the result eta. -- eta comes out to 0.5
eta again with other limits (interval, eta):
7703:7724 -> 0.8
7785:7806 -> 1.0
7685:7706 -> 0.0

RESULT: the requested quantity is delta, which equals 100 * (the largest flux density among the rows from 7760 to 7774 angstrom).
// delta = 163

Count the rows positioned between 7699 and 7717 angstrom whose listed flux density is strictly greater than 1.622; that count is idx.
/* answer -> 5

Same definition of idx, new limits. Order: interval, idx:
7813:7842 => 3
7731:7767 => 10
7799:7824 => 7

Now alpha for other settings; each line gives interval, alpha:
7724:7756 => 0.0099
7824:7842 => 0.0074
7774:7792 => 0.0109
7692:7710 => 0.0087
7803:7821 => 0.0074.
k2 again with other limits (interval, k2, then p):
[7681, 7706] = -1.62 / 1.62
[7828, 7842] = -1.59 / 1.59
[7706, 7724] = -1.67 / 1.67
